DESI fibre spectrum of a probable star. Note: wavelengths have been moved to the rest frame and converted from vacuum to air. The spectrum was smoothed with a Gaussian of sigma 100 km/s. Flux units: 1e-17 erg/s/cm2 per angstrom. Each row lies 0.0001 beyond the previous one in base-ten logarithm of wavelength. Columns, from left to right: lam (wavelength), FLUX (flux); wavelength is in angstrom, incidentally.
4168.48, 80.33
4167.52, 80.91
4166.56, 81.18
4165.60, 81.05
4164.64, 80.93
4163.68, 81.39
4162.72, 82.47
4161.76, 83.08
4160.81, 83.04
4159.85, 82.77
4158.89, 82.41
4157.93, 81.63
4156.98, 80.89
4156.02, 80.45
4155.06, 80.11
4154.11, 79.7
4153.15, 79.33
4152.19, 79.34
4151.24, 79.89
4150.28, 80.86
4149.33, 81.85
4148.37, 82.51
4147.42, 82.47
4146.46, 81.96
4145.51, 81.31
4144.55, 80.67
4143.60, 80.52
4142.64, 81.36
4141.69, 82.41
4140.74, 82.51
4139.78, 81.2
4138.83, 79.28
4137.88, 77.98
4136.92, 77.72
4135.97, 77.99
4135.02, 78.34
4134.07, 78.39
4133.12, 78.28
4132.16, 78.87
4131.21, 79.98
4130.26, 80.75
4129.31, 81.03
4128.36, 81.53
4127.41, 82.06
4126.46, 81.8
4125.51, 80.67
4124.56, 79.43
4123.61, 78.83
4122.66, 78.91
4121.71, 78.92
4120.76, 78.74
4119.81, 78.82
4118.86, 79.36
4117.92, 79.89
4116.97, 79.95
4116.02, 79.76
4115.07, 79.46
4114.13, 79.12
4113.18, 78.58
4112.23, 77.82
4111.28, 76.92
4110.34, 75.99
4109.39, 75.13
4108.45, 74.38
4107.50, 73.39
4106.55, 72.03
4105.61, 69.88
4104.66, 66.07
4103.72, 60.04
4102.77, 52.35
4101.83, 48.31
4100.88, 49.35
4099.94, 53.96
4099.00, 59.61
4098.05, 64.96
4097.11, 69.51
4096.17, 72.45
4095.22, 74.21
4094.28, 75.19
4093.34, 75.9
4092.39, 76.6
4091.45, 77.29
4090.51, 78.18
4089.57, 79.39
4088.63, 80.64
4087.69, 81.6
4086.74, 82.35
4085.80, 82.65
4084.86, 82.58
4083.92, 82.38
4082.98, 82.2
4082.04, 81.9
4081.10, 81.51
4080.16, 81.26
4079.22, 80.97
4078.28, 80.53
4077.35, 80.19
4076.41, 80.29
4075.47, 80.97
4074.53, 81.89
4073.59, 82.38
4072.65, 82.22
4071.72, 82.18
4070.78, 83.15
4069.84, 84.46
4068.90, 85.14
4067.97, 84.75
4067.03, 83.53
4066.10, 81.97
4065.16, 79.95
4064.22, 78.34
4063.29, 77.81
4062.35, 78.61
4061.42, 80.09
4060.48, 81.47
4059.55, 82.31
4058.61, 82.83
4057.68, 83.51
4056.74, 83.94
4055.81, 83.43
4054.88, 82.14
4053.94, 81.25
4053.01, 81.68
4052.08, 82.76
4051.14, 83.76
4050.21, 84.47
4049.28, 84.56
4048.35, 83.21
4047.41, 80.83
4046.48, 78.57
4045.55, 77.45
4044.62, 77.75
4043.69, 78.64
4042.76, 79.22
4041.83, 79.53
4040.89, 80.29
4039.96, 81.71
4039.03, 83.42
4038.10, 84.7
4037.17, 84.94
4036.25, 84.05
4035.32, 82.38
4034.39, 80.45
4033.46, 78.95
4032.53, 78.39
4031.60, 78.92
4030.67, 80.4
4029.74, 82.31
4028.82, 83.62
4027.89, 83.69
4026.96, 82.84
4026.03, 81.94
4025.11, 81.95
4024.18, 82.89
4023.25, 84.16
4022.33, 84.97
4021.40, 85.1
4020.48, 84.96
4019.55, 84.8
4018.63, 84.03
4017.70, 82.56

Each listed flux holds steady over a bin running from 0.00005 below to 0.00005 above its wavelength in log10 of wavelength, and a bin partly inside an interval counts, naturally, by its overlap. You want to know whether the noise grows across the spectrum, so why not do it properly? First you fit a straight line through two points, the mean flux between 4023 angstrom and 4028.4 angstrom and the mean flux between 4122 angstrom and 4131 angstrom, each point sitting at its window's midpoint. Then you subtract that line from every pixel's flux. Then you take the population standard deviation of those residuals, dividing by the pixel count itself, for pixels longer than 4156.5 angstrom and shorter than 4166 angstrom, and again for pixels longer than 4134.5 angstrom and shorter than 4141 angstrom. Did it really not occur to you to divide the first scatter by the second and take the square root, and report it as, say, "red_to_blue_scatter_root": 0.69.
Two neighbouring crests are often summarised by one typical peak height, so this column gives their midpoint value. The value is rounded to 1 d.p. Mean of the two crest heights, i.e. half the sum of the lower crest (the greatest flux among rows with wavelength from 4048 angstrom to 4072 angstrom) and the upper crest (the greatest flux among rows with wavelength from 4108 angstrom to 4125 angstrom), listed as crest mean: 82.5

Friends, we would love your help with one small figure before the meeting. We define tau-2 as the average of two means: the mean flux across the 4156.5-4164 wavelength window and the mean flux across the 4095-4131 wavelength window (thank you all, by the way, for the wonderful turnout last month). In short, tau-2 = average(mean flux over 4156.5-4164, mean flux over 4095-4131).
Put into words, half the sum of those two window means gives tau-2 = 78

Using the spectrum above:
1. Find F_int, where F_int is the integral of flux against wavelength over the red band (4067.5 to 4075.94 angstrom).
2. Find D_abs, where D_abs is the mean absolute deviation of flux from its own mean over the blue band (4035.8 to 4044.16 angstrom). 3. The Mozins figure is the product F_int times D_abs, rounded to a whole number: 1522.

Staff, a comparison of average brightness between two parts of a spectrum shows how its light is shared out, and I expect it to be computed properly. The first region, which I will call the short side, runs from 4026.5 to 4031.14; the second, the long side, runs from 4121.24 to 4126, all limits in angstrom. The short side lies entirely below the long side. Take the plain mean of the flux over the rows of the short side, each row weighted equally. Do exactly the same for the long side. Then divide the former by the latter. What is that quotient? 1.04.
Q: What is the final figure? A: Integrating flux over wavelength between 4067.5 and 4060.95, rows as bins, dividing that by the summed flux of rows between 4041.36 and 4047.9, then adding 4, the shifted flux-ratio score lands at 4.95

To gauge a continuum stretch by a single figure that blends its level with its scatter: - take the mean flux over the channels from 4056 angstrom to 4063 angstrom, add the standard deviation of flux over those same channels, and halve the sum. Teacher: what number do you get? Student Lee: 41.8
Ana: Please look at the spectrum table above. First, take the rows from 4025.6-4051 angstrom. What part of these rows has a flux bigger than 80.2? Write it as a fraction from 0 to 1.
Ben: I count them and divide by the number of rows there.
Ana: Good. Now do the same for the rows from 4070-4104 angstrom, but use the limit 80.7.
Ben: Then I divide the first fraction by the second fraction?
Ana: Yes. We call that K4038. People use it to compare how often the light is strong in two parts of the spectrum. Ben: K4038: 1.5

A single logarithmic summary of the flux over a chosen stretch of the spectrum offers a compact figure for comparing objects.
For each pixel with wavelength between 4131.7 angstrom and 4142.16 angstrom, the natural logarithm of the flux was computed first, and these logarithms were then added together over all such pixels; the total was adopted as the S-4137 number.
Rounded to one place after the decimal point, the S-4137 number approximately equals 48.1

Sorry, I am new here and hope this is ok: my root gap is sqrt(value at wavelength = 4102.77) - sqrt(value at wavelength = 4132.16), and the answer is -1.6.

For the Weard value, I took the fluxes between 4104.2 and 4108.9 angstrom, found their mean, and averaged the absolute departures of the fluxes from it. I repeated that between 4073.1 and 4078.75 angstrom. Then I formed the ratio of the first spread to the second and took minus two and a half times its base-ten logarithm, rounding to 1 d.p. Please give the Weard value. -1.4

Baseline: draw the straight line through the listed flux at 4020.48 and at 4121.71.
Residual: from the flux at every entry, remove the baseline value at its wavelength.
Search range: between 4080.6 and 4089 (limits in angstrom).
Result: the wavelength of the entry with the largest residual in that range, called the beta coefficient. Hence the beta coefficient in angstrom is 4085.80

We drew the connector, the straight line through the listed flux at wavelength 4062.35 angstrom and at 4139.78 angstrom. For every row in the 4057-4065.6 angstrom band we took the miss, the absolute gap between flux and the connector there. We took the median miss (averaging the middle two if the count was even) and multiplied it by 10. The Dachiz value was 15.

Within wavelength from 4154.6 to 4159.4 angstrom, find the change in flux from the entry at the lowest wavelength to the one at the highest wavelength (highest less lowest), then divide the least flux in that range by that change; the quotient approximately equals 35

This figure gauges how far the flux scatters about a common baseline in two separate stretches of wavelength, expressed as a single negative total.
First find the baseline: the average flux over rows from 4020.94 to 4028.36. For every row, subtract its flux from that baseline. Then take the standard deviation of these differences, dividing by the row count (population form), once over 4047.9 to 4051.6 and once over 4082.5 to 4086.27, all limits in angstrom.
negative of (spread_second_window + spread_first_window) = -0.7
